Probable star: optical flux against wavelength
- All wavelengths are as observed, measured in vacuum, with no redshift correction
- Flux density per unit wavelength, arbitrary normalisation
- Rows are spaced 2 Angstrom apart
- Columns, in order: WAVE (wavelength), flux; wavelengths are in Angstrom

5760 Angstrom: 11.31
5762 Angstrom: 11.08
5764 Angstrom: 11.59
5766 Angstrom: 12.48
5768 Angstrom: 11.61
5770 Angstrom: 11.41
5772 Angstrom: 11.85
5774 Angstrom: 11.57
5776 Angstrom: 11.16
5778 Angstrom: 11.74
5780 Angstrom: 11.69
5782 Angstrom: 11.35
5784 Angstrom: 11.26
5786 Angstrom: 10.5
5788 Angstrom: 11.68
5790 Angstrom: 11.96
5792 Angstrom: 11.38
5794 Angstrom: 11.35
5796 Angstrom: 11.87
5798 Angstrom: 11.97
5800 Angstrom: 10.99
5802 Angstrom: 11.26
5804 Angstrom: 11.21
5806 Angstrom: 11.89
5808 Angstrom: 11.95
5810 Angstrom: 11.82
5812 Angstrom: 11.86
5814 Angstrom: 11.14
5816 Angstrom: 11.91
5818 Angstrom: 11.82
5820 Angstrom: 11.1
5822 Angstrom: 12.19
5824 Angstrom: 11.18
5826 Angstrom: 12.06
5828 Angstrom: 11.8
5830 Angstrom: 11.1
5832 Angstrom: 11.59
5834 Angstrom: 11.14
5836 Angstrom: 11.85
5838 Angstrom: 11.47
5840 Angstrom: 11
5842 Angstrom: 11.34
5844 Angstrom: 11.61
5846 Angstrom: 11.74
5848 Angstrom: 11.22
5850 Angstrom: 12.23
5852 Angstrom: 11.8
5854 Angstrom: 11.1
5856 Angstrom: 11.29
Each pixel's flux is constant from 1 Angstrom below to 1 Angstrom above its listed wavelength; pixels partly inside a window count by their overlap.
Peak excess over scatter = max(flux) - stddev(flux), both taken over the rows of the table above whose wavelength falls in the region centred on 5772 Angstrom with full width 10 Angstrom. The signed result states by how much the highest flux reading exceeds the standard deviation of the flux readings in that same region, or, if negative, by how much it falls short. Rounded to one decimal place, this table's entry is 11.6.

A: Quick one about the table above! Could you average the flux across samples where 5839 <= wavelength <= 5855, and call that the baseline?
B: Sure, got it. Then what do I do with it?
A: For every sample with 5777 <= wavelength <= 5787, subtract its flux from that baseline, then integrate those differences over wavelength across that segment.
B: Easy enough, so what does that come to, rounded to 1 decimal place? 2.0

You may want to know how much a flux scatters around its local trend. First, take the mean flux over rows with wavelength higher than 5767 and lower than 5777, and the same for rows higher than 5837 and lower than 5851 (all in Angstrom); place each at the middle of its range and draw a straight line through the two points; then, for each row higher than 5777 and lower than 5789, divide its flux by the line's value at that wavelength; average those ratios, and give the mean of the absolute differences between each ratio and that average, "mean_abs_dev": 0.0289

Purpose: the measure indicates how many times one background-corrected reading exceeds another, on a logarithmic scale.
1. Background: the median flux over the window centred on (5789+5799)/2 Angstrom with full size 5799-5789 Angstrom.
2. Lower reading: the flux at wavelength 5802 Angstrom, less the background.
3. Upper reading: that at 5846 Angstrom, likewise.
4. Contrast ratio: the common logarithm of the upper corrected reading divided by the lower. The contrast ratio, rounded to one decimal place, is -0.7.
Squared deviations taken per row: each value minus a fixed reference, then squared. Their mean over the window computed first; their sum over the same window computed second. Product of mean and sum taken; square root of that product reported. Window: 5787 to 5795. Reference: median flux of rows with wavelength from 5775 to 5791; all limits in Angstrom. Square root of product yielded 0.14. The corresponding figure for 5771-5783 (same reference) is 0.14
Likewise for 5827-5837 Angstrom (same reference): 0.23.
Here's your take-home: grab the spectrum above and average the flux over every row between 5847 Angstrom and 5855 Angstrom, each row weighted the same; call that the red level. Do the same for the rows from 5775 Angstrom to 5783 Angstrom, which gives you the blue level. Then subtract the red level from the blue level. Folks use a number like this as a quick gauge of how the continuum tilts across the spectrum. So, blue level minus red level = -0.10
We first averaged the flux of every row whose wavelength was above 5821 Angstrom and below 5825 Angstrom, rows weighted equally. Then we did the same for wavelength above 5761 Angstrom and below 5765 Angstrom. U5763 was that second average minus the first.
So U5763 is -0.35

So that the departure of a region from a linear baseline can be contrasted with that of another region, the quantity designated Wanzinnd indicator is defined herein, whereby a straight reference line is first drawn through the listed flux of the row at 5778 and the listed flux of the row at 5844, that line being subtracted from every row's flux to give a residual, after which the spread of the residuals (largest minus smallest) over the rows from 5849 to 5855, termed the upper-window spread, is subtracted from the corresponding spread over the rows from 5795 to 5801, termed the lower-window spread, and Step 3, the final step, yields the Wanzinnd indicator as -0.1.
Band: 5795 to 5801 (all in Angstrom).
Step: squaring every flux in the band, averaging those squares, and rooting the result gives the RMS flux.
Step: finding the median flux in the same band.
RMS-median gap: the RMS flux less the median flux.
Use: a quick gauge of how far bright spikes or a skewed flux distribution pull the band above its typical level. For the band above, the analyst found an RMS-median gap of -0.25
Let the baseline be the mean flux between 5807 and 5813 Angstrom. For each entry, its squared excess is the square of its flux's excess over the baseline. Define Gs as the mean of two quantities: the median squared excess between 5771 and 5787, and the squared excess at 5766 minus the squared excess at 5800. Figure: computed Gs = -0.1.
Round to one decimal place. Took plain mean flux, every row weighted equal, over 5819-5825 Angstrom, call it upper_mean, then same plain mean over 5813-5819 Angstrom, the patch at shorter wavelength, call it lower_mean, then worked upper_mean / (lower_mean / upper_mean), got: 11.4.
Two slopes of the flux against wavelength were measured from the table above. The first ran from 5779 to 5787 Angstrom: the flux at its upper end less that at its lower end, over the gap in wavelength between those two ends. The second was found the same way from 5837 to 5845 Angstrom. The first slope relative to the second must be -8.5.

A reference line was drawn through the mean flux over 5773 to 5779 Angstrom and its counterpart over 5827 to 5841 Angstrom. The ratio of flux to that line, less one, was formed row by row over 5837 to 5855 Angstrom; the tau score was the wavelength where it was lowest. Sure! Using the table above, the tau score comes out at 5840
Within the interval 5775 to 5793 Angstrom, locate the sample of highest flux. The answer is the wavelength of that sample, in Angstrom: 5790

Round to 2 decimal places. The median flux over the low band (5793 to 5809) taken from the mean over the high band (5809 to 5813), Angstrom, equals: 0.23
